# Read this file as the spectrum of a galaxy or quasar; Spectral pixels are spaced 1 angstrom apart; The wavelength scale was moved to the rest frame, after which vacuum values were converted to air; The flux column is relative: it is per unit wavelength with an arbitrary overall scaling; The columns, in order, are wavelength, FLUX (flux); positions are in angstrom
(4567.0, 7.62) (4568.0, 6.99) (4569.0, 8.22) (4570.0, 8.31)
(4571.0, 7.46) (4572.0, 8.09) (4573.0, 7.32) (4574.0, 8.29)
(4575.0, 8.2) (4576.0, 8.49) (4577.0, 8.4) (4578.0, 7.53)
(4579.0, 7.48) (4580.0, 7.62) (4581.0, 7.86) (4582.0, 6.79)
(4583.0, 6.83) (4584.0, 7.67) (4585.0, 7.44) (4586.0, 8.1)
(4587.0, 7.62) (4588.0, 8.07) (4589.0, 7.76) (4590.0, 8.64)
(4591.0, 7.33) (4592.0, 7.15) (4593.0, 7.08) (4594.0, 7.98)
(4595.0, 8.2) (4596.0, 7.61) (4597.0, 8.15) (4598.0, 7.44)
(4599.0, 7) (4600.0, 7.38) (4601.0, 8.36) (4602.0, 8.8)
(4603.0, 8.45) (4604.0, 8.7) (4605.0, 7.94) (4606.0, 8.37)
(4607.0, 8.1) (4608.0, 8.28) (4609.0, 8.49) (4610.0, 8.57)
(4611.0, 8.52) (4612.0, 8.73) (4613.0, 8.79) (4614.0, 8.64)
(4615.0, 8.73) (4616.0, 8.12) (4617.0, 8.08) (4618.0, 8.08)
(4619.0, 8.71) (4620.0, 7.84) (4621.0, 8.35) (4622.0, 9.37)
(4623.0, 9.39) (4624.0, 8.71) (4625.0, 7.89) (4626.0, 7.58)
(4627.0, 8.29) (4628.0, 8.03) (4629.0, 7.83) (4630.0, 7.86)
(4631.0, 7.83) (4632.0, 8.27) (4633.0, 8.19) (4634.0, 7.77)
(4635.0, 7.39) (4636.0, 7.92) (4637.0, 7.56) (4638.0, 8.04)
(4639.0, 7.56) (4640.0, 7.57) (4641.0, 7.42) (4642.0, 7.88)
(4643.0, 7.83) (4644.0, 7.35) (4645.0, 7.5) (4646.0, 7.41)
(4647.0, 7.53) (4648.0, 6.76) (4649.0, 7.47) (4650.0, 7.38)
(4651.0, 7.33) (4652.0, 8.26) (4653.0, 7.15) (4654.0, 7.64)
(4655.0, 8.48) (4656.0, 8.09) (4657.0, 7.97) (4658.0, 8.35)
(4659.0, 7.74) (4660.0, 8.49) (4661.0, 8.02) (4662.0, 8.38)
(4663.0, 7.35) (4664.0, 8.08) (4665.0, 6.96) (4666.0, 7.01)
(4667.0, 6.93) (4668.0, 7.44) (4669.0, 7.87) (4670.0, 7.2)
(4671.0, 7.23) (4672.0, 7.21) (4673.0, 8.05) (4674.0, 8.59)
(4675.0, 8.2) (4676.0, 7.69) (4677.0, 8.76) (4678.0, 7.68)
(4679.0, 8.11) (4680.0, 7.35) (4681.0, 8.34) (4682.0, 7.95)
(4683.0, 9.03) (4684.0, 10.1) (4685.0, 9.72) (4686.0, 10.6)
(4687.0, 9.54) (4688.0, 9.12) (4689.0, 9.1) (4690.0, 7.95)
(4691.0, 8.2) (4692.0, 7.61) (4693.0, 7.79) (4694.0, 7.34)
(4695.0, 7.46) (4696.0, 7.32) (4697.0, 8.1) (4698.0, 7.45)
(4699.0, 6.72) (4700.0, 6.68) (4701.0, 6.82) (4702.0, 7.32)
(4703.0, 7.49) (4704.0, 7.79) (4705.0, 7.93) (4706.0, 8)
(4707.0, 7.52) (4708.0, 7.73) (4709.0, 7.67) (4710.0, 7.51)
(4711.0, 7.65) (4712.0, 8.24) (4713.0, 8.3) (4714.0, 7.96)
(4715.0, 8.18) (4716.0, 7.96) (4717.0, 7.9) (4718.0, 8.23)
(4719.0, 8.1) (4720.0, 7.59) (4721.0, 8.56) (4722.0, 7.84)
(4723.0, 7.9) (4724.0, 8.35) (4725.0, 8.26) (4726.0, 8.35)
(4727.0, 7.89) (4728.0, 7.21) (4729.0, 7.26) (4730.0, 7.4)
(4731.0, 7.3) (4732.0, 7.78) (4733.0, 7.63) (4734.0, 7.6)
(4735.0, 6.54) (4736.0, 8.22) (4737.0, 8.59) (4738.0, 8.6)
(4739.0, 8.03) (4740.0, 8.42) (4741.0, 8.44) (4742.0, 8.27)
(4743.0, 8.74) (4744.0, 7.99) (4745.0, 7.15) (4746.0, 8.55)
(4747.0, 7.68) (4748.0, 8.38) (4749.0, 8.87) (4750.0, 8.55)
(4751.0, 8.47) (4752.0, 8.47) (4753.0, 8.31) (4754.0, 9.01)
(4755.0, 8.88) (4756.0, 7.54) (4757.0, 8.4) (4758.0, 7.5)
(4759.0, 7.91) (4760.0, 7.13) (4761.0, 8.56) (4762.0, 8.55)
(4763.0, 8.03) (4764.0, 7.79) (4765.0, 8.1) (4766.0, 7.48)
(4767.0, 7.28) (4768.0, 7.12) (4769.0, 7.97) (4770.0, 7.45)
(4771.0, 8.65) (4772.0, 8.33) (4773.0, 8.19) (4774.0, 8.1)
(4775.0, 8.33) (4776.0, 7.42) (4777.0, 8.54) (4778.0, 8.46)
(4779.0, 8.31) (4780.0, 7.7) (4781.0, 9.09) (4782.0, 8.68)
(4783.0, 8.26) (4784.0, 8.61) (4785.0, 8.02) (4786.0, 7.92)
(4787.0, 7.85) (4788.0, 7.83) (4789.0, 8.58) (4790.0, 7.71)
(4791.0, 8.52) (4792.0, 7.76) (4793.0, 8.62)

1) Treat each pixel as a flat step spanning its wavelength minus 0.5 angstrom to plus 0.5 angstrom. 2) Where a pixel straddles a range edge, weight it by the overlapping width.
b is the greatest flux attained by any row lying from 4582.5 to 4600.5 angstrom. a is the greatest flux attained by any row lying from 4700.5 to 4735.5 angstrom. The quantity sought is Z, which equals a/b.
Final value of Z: 0.99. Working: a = 8.56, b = 8.64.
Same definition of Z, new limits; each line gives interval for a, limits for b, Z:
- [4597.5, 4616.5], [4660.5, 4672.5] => 1.05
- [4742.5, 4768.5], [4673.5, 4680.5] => 1.03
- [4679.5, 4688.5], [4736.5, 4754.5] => 1.18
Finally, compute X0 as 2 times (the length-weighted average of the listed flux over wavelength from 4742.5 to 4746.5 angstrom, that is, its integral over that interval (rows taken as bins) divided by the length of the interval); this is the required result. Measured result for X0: 16.2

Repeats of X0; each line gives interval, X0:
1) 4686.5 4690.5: 17.9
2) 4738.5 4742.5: 16.6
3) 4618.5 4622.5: 17.1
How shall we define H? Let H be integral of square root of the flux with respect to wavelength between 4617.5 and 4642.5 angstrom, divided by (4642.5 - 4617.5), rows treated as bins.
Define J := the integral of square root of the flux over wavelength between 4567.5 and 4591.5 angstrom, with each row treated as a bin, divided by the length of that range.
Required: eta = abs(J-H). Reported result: 0.05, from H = 2.84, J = 2.79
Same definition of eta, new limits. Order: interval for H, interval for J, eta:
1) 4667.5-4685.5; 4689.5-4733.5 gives 0.07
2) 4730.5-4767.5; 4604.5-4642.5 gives 0.02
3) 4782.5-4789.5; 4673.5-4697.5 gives 0.04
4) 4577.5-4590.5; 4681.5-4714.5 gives 0.07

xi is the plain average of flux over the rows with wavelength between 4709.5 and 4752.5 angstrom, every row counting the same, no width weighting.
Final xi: 8.02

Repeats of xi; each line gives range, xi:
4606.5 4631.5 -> 8.35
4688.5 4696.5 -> 7.85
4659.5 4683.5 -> 7.83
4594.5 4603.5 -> 7.93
